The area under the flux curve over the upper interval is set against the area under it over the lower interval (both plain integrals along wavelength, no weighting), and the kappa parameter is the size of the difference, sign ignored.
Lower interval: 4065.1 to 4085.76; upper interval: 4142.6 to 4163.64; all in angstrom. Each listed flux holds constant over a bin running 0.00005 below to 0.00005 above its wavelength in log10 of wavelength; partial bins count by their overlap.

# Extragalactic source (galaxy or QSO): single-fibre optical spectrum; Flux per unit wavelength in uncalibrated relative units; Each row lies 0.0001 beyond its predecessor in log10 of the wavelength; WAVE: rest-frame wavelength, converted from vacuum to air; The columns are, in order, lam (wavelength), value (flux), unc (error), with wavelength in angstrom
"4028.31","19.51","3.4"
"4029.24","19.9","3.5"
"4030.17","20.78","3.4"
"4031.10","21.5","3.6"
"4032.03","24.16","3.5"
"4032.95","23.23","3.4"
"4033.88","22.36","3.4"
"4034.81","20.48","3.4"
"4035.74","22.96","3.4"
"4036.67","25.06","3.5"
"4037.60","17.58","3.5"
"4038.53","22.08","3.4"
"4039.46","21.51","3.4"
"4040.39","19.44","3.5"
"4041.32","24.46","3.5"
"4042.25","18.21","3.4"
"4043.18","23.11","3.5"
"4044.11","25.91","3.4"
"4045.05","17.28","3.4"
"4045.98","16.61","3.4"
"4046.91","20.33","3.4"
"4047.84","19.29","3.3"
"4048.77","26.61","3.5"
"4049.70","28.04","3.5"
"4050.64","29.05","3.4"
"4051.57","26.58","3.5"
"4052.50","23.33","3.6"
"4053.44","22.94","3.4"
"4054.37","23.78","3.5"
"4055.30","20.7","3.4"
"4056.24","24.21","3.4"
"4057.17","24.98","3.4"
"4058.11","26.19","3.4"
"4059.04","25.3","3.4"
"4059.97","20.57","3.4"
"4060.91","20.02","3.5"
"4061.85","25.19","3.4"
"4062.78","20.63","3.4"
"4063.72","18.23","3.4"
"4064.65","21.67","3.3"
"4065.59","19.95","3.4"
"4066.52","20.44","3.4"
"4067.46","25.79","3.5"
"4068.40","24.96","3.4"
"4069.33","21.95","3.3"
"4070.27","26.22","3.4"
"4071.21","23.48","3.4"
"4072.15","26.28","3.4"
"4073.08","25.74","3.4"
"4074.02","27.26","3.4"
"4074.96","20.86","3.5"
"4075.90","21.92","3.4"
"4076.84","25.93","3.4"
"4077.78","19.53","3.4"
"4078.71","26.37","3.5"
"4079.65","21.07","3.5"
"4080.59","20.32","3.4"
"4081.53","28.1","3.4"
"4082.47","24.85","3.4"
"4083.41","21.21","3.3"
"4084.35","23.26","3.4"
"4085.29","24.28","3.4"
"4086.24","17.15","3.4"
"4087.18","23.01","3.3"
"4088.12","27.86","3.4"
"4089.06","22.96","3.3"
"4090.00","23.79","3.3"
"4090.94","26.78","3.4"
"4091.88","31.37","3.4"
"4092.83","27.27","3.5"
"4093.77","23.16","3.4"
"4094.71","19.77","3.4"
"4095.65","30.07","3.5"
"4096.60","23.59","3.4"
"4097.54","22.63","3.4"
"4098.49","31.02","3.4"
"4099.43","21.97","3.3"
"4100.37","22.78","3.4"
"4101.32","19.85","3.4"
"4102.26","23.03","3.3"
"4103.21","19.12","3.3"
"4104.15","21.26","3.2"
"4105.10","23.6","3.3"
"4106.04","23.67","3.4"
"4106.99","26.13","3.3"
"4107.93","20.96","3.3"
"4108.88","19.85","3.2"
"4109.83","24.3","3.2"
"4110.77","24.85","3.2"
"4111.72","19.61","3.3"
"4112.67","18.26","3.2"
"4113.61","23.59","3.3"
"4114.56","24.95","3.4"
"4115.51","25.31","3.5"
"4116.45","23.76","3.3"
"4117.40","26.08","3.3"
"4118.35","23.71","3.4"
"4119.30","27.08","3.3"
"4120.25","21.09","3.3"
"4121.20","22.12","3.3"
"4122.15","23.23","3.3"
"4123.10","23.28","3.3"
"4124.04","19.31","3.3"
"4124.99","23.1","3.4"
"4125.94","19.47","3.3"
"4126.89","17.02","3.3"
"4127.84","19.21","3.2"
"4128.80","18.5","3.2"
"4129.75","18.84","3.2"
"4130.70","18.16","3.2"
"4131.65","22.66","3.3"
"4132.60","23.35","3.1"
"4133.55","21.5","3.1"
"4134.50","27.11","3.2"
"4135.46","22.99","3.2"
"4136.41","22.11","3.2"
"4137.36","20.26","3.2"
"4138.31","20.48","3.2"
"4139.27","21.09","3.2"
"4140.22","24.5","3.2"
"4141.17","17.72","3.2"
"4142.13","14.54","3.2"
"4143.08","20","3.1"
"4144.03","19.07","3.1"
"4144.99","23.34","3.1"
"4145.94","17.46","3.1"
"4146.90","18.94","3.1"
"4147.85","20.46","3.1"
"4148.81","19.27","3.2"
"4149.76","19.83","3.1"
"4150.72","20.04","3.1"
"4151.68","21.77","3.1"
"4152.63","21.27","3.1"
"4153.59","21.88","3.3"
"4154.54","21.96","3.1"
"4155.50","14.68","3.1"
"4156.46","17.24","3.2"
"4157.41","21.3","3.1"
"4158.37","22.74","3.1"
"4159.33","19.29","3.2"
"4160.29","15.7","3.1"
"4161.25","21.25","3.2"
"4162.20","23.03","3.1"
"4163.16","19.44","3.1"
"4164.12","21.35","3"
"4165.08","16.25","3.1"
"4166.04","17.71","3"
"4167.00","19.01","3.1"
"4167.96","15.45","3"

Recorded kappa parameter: 67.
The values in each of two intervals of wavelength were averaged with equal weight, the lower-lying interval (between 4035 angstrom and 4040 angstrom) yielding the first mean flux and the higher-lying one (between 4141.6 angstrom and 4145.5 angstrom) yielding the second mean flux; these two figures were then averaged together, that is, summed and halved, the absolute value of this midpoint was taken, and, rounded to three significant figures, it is 20.5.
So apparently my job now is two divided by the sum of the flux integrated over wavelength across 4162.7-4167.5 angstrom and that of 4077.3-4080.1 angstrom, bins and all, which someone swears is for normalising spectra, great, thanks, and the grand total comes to 0.013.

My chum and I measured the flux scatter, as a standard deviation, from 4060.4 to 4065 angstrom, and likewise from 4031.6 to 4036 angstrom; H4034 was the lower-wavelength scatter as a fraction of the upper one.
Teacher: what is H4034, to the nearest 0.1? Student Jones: 0.5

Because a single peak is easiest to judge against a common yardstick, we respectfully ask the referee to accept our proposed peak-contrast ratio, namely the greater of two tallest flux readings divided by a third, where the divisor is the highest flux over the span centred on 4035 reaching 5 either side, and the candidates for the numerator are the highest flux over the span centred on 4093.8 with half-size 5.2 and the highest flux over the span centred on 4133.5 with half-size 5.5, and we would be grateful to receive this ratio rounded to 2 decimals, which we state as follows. 1.25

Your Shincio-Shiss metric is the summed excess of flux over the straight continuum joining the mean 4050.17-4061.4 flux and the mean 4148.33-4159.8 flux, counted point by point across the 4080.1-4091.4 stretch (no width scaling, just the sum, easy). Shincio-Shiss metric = 10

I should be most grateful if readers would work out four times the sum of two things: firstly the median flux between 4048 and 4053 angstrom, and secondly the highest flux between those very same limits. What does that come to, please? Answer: 223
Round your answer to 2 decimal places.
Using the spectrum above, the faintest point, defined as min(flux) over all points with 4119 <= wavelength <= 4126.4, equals 19.31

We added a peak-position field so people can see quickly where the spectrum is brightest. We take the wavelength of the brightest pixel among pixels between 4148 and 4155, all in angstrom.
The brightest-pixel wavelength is 4154.54 angstrom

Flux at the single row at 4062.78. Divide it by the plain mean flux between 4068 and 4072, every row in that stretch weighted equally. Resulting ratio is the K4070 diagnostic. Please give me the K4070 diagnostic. 0.85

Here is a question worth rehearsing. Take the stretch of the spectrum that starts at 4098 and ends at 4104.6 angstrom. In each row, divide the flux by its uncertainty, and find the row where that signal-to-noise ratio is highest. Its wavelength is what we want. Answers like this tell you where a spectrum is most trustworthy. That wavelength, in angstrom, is 4098.49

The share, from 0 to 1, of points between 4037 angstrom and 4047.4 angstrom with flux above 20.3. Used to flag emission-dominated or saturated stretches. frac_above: 0.55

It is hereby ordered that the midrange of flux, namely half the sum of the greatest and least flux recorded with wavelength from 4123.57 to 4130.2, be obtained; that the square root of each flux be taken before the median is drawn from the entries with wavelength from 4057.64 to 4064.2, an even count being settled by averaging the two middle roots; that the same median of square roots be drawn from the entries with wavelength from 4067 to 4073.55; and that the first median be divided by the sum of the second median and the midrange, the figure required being 0.181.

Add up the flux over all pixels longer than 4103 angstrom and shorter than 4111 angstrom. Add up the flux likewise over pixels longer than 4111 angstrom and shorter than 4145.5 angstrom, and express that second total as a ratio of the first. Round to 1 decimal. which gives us 3.8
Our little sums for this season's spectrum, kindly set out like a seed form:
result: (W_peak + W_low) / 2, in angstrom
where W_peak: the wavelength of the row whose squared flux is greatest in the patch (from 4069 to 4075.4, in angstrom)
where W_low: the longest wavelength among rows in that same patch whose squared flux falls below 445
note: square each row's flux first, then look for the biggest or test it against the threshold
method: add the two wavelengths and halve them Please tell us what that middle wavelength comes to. 4074.5 angstrom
